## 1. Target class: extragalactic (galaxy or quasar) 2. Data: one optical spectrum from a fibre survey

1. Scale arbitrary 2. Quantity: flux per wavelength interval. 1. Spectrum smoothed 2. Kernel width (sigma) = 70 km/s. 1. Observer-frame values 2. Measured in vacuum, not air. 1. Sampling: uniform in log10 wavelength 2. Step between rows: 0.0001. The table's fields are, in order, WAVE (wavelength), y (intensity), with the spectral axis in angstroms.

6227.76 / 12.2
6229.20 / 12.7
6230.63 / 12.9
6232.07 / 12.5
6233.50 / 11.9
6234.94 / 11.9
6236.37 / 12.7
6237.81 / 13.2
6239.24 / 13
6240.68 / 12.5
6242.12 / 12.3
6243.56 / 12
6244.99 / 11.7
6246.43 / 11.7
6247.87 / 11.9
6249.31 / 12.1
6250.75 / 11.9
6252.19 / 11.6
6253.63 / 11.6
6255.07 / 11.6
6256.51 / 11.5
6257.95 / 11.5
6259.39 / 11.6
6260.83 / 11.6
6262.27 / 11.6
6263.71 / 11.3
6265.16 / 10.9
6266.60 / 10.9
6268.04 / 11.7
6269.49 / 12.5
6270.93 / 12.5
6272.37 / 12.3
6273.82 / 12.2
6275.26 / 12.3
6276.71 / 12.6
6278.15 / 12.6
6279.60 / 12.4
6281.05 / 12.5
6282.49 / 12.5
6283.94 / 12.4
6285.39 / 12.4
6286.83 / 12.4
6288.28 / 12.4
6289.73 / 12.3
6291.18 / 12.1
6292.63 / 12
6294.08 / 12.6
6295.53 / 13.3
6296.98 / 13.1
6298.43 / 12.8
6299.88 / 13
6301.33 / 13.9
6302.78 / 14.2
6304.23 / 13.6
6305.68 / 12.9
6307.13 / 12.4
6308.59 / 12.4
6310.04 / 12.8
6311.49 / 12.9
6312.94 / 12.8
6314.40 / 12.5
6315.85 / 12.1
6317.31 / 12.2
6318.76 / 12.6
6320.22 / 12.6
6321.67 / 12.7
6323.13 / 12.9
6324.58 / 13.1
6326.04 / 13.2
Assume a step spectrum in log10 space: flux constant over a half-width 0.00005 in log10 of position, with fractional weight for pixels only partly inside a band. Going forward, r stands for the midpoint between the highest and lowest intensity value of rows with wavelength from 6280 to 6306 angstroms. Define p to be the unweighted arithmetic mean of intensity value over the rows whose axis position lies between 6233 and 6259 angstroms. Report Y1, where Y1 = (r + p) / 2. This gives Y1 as 12.6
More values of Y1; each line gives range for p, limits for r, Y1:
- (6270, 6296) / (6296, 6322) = 12.8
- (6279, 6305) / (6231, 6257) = 12.6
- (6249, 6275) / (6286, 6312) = 12.4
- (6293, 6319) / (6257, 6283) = 12.3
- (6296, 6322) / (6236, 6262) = 12.6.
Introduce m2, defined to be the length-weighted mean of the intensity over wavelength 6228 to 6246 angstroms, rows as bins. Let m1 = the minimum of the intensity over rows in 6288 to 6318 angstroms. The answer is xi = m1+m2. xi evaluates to 24.4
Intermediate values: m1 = 12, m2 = 12.4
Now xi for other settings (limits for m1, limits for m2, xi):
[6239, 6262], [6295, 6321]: 24.4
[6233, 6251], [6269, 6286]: 24.1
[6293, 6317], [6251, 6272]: 23.7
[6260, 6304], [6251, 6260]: 22.5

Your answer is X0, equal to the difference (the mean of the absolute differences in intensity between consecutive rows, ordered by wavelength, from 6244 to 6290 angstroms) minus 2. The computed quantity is -1.85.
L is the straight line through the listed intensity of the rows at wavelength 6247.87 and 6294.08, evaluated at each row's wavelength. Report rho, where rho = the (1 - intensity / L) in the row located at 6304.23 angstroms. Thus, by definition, -0.066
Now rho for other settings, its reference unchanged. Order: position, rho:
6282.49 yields -0.006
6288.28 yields 0.009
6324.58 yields -0.003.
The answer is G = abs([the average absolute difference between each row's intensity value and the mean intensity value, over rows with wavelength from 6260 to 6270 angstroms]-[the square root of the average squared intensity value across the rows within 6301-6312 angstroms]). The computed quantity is 12.8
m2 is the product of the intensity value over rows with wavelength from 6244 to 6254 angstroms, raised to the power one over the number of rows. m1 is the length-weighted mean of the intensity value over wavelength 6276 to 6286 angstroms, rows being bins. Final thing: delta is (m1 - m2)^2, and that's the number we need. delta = 0.5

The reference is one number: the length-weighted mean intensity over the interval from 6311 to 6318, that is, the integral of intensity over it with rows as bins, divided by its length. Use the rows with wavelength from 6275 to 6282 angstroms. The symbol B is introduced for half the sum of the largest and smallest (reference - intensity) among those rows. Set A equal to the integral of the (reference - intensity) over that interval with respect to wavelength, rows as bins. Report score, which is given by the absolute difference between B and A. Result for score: 0.1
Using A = 0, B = 0.0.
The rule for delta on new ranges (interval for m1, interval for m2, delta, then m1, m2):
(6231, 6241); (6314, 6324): 0.0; 12.5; 12.5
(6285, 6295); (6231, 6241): 0.0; 12.3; 12.5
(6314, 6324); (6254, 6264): 1.0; 12.5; 11.5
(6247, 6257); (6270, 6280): 0.4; 11.7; 12.4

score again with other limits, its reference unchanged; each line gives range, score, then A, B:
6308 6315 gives 1.3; -1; -0.2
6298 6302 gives 2.2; -3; -0.9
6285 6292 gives 0.9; 1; 0.2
